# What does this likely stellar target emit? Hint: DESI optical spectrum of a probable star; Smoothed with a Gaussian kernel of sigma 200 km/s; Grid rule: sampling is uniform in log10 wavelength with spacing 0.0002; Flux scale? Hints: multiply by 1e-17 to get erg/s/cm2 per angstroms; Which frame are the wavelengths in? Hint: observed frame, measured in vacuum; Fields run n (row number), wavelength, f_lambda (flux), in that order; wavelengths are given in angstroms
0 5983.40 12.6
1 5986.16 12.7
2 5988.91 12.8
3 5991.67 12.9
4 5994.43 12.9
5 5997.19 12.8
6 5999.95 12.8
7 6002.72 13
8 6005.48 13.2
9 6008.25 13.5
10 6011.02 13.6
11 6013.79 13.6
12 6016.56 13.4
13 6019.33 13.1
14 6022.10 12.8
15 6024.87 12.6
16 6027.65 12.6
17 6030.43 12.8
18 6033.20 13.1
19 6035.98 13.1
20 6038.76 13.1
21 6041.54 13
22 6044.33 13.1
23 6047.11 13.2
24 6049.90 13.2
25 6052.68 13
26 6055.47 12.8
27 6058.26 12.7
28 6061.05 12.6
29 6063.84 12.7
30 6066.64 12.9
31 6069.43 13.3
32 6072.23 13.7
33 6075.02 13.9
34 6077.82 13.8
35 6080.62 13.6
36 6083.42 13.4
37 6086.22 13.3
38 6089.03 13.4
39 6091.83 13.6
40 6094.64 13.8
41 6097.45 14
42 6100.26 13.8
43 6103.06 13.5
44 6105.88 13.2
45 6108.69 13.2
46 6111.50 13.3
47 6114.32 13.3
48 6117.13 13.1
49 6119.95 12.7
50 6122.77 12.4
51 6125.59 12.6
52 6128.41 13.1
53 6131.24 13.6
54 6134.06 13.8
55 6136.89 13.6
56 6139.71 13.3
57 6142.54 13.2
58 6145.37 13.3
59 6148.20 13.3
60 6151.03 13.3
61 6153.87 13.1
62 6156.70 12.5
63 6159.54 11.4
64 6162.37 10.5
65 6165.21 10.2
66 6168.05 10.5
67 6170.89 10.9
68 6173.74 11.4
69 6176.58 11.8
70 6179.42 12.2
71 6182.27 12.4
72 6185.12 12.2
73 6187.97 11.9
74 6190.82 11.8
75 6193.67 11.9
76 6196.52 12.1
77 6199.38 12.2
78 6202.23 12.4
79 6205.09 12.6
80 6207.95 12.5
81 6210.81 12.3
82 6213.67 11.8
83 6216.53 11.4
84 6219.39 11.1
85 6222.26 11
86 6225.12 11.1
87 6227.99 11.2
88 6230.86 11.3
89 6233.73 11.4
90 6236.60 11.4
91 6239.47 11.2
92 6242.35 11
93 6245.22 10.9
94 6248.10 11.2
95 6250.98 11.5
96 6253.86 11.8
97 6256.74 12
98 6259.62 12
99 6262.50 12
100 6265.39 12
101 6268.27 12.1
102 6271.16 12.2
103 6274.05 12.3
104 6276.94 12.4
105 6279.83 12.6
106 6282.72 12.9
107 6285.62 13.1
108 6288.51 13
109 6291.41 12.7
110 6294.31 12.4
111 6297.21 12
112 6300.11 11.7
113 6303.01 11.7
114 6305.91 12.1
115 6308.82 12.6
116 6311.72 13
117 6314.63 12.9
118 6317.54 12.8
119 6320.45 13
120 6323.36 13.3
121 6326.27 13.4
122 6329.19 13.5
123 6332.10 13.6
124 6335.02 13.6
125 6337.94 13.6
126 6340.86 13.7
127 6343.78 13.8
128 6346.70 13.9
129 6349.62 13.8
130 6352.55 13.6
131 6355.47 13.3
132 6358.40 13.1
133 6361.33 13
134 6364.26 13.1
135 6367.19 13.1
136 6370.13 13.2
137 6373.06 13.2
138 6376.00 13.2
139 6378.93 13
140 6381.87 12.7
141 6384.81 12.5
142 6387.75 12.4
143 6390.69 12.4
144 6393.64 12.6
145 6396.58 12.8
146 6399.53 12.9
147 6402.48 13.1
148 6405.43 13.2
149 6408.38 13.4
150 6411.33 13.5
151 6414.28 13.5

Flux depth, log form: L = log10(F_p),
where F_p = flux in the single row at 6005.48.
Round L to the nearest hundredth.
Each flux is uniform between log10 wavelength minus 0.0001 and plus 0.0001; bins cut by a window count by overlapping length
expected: 1.12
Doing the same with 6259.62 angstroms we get 1.08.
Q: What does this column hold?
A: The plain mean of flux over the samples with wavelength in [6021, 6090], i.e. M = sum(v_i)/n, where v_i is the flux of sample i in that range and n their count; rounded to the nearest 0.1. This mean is 13.1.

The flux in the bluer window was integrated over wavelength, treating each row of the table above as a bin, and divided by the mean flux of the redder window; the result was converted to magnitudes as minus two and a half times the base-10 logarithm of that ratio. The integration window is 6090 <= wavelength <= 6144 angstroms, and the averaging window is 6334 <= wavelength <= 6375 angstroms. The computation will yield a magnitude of -4.3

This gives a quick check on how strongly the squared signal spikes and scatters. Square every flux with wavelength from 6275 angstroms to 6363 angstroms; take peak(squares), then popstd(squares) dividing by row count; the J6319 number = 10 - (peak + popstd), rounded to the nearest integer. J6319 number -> -199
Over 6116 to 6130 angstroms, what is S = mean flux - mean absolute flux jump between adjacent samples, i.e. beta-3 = 12.4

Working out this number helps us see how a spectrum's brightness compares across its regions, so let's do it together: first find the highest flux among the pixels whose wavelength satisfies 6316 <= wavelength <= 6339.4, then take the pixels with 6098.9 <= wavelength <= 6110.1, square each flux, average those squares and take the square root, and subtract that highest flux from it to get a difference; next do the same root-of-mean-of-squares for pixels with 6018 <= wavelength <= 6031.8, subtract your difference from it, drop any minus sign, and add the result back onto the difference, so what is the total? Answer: 12.8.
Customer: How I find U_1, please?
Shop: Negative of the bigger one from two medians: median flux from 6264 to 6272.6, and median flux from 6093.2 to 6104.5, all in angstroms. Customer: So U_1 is -13.8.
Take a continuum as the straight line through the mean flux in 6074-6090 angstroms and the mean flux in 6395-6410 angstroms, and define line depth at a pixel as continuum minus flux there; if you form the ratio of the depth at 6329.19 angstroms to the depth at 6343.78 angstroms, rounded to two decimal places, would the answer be 0.49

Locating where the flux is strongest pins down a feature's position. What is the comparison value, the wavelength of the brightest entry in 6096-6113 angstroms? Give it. 6097.45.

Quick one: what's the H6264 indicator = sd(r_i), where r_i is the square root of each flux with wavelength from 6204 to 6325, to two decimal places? 0.10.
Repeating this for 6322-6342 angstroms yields 0.02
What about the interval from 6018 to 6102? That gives 0.06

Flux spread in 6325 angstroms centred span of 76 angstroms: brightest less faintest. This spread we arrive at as 2.2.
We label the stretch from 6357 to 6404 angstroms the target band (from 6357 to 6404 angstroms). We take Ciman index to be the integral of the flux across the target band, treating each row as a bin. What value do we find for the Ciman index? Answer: 606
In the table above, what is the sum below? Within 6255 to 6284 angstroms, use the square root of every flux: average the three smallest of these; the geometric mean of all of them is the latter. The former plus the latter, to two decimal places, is 6.96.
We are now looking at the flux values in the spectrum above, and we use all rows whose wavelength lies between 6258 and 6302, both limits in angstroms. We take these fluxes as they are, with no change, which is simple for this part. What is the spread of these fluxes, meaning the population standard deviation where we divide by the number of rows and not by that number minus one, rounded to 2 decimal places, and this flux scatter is 0.41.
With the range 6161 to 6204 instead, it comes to 0.72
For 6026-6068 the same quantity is 0.20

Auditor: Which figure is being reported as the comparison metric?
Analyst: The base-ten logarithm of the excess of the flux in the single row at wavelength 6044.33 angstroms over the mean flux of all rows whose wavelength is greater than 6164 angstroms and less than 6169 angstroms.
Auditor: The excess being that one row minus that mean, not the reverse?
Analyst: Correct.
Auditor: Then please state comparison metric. 0.4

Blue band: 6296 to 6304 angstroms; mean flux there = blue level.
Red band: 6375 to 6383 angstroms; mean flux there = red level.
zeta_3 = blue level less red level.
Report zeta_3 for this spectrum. -1.2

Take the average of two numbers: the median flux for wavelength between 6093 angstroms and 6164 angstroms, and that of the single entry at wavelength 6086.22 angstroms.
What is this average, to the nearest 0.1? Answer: 13.3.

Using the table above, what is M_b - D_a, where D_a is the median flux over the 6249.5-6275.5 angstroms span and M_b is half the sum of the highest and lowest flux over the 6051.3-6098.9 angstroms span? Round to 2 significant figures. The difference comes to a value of 1.3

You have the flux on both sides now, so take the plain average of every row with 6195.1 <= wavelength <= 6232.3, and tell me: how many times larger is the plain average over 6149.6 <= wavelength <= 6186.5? 1.00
